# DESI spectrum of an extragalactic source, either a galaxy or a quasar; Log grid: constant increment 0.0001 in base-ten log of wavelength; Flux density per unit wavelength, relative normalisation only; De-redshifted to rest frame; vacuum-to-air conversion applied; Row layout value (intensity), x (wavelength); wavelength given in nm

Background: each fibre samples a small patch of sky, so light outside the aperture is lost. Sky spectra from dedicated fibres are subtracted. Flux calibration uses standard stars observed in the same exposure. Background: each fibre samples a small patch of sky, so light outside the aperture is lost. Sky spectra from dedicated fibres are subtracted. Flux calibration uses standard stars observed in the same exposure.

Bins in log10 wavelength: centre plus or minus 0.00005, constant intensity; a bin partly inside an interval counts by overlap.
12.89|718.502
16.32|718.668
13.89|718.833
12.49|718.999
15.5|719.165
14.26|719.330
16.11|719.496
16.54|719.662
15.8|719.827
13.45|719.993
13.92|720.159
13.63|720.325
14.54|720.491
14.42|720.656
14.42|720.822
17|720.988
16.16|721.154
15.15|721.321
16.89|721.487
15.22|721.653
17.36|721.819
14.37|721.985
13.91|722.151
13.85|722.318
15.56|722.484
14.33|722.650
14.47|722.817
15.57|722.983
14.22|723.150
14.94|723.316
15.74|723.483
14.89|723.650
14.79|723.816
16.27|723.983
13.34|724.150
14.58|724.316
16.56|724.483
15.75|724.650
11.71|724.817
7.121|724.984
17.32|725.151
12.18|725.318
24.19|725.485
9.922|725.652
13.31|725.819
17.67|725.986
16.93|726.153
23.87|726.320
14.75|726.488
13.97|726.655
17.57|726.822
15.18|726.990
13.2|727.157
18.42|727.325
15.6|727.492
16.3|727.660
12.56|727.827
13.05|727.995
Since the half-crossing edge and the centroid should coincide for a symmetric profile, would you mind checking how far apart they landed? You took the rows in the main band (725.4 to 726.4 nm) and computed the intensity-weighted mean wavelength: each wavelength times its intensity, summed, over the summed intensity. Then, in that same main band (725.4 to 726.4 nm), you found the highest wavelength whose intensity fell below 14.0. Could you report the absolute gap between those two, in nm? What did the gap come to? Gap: 0.10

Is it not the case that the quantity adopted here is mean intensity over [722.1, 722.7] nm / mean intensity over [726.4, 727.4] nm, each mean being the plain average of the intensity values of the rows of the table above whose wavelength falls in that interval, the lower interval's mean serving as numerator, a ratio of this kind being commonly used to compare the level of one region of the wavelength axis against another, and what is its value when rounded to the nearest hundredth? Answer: 0.93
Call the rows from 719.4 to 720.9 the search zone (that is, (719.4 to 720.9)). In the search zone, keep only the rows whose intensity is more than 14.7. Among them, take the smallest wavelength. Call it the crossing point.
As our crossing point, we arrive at 719.496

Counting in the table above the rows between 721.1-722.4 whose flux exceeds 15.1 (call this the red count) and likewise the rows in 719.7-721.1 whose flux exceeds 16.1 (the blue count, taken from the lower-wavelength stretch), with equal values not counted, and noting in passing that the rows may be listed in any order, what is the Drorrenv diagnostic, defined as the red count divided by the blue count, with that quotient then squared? 25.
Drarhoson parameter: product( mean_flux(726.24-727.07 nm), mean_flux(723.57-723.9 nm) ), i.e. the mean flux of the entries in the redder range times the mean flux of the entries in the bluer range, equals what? 253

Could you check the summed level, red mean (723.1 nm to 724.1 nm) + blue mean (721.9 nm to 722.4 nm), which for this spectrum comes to 29.2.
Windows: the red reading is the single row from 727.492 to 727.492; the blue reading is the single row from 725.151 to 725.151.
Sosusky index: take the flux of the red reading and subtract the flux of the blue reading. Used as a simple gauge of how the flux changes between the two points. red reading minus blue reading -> -1.7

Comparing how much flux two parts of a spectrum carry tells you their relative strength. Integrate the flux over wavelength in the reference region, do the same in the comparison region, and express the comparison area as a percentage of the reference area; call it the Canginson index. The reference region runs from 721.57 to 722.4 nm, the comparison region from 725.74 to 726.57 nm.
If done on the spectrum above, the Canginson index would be 116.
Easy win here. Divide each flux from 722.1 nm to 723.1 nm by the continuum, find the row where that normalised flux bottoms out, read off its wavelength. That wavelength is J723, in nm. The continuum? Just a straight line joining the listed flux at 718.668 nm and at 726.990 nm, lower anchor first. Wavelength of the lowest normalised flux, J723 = 722.318 nm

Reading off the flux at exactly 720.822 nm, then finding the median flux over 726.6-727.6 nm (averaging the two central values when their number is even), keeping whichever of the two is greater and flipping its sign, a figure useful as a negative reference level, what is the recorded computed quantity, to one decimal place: -15.4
